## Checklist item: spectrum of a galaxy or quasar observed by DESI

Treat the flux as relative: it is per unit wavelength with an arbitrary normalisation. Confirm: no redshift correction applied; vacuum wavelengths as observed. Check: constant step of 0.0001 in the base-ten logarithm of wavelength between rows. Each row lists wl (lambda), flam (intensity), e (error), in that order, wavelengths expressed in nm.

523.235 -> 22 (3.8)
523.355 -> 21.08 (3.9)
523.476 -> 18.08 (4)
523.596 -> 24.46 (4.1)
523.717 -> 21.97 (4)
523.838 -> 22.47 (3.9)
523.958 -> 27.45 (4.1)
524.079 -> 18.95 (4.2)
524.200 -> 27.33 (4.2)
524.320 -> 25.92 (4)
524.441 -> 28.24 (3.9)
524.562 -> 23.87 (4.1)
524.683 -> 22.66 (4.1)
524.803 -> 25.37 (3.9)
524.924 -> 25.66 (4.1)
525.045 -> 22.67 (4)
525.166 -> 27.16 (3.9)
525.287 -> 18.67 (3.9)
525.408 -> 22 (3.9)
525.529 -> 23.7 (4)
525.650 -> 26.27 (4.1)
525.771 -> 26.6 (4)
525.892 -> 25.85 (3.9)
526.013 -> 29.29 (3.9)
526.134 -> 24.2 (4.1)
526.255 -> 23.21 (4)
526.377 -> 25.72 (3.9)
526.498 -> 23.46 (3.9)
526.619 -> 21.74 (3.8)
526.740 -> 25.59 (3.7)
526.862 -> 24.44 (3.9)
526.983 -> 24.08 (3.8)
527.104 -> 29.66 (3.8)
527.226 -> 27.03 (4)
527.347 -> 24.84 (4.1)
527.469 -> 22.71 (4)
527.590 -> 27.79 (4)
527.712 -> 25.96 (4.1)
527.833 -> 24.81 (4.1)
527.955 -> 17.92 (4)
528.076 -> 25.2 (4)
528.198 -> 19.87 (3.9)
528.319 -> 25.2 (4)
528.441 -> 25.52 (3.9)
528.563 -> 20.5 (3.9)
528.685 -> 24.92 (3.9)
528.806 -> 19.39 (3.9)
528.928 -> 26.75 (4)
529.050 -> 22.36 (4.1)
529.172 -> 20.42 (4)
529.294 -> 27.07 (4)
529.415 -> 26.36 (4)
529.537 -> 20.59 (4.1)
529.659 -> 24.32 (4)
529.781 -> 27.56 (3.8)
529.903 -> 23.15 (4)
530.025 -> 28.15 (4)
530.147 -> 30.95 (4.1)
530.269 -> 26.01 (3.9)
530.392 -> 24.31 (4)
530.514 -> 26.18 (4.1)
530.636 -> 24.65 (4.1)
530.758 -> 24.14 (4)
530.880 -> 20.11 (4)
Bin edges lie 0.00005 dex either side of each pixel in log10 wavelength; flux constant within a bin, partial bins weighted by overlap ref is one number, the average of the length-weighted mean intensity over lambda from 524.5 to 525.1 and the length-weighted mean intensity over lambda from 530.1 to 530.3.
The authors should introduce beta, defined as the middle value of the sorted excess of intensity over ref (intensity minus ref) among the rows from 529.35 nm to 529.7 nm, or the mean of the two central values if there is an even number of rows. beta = -2.1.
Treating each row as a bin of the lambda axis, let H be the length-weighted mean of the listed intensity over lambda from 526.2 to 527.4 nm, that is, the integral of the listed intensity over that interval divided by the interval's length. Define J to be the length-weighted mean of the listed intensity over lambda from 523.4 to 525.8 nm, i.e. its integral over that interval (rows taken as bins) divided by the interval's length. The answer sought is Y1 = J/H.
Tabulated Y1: 0.96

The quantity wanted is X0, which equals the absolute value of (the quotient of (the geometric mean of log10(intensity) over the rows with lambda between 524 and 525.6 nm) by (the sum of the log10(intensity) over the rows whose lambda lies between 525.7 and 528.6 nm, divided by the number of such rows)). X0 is 0.99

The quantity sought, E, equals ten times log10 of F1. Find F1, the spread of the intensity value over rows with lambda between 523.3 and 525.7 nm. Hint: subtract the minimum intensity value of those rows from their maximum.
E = 10.1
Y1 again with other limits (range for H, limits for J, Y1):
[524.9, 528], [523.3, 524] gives 0.91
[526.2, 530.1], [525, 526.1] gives 1.02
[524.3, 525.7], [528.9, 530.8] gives 1.04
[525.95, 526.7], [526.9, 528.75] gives 0.99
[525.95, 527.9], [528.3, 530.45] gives 0.97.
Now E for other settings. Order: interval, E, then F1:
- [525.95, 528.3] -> 10.7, 12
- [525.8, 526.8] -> 8.8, 8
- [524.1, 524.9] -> 7.5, 6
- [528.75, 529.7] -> 8.9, 8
